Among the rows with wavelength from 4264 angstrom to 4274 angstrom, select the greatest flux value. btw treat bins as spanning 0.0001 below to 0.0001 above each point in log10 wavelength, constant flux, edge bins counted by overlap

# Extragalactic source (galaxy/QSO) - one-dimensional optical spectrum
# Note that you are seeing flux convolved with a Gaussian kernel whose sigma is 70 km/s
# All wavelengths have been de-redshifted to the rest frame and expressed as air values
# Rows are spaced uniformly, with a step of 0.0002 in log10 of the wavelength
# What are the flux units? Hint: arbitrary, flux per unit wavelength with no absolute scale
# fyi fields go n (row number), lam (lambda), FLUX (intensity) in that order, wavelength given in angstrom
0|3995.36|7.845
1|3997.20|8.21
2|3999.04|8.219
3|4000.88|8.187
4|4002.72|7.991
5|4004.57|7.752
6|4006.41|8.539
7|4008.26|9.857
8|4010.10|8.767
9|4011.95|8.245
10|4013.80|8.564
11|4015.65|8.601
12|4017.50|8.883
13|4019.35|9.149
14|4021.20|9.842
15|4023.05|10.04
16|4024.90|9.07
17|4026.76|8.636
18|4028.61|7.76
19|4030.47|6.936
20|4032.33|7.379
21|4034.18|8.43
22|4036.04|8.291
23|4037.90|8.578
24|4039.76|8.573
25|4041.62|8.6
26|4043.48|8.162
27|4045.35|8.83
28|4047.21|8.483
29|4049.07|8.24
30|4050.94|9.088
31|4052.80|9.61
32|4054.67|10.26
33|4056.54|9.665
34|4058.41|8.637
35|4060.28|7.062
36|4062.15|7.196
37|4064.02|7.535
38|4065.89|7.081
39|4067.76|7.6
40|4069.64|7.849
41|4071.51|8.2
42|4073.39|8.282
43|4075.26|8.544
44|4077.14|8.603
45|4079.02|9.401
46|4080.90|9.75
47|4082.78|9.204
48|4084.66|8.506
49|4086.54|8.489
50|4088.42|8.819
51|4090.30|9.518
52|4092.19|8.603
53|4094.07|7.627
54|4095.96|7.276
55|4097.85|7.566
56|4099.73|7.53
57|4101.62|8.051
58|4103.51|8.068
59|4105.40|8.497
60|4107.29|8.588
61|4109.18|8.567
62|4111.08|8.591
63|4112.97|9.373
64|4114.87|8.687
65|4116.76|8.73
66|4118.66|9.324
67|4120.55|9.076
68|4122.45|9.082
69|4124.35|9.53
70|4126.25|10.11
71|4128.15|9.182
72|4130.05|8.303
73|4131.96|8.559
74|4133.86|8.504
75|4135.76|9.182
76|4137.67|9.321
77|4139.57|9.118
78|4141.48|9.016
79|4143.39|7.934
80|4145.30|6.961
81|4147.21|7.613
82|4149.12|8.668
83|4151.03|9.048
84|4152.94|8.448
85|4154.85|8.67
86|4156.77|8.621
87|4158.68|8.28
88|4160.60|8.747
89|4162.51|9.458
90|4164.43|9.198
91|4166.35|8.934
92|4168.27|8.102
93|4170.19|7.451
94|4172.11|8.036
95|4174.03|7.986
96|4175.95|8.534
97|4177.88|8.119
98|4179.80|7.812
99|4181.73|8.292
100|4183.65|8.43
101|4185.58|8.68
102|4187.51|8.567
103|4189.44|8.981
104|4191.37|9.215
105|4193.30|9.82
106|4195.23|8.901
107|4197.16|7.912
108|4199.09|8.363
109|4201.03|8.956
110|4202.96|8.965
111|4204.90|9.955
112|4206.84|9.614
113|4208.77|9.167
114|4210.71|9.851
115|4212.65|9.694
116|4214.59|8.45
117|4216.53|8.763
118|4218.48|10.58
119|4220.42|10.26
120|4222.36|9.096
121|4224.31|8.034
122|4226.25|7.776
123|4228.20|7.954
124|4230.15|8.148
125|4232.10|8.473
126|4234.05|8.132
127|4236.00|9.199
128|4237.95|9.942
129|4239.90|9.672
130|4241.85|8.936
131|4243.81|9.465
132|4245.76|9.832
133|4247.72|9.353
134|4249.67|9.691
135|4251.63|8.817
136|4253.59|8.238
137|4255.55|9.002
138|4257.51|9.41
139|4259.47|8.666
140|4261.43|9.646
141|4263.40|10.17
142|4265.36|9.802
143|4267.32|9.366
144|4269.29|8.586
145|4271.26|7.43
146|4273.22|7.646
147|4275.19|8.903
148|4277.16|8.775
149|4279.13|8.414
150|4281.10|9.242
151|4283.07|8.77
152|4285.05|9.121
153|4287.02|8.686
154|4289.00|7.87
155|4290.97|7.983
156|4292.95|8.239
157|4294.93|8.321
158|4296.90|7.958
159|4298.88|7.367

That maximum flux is 9.802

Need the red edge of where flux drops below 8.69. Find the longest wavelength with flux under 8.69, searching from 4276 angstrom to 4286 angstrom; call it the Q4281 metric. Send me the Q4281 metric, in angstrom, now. 4279.13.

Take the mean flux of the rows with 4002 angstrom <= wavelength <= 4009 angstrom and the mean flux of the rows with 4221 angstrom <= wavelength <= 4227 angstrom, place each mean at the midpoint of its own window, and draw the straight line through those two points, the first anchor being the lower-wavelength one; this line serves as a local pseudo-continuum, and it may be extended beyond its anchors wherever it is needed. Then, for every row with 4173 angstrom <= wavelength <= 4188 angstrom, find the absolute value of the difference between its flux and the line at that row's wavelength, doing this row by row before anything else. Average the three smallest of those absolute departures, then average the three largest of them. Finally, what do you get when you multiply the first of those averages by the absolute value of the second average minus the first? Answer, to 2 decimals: 0.03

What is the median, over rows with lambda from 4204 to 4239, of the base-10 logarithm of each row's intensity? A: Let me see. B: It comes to 0.961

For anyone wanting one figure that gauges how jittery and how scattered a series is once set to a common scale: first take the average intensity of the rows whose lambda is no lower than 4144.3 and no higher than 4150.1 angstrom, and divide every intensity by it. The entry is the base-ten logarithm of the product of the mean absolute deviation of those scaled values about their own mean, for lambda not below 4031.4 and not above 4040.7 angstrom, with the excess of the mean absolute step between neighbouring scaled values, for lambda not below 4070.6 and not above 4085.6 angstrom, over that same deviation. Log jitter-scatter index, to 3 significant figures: -3.53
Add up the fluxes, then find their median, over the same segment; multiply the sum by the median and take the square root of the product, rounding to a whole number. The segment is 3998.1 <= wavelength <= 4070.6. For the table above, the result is 53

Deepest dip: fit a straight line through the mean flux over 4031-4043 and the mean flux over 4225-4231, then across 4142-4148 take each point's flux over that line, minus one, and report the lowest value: -0.14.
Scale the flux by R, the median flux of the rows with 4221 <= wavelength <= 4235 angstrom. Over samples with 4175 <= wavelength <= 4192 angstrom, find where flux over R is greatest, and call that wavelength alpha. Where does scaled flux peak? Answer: 4191.37 angstrom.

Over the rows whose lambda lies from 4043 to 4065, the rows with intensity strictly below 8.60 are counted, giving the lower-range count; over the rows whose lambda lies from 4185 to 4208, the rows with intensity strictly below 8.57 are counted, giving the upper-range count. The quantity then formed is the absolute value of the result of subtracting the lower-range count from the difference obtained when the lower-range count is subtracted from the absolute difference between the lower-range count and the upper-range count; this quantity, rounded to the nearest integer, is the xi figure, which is 9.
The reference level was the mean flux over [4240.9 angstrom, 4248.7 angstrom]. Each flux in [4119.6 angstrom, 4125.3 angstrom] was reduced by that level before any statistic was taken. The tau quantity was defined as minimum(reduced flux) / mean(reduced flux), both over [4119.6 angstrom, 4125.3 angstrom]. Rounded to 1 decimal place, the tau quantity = 1.9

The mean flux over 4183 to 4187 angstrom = 8.6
